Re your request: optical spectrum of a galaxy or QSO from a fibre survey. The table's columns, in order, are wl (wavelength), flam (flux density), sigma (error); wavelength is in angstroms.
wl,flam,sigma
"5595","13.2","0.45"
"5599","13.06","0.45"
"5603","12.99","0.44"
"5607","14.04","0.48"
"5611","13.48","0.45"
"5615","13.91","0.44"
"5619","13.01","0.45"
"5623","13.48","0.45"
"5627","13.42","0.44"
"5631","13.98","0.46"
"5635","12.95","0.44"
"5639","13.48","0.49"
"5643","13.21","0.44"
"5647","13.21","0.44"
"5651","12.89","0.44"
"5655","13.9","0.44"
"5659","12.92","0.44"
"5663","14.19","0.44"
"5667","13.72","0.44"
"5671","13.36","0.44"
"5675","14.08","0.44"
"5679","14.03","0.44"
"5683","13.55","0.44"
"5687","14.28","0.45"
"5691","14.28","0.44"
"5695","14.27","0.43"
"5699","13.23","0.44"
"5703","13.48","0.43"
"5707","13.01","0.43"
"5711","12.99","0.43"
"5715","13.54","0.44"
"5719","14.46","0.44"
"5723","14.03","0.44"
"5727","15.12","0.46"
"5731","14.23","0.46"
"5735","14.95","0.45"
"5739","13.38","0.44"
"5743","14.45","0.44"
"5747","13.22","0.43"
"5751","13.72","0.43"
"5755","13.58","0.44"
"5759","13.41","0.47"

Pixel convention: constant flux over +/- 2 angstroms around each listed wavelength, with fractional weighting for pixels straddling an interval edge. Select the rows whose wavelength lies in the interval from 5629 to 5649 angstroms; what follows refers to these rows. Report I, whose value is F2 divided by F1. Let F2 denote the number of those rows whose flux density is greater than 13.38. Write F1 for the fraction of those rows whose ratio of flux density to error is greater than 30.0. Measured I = 3.3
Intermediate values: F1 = 0.60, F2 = 2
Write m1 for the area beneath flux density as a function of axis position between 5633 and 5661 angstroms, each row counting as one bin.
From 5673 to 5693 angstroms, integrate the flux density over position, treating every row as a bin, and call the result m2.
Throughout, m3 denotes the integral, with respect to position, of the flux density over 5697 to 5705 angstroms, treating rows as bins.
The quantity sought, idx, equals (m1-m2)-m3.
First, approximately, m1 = 370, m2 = 281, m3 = 107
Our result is -17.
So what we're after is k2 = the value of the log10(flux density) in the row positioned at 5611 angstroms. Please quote 1.13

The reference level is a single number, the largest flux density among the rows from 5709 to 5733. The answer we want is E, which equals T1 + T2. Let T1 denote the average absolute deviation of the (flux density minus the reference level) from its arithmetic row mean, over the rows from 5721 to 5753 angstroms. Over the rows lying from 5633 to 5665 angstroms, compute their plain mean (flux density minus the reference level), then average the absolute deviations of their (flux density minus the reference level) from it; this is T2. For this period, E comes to 0.93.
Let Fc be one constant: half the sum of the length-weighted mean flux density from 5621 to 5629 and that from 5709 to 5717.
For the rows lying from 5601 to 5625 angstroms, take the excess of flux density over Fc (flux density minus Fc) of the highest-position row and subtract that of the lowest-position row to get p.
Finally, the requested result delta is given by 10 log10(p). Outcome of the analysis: -3.1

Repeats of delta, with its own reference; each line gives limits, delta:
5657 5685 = -2.0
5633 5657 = -0.2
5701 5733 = -1.2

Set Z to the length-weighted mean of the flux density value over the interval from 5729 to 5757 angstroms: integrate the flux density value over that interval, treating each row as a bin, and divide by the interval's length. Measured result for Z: 13.9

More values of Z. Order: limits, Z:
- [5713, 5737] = 14.4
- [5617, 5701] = 13.6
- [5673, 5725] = 13.8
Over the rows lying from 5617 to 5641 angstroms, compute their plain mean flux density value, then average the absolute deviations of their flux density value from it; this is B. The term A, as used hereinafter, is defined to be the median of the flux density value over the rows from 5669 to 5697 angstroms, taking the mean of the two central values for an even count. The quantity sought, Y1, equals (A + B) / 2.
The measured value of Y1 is 7.18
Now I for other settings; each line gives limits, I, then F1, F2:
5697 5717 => 2.0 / 1.00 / 2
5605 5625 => 20.0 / 0.20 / 4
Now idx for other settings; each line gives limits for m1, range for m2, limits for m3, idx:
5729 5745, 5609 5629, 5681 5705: -374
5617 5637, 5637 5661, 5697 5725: -430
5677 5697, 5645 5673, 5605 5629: -420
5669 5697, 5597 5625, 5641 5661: -249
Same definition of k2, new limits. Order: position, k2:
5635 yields 1.11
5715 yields 1.13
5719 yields 1.16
